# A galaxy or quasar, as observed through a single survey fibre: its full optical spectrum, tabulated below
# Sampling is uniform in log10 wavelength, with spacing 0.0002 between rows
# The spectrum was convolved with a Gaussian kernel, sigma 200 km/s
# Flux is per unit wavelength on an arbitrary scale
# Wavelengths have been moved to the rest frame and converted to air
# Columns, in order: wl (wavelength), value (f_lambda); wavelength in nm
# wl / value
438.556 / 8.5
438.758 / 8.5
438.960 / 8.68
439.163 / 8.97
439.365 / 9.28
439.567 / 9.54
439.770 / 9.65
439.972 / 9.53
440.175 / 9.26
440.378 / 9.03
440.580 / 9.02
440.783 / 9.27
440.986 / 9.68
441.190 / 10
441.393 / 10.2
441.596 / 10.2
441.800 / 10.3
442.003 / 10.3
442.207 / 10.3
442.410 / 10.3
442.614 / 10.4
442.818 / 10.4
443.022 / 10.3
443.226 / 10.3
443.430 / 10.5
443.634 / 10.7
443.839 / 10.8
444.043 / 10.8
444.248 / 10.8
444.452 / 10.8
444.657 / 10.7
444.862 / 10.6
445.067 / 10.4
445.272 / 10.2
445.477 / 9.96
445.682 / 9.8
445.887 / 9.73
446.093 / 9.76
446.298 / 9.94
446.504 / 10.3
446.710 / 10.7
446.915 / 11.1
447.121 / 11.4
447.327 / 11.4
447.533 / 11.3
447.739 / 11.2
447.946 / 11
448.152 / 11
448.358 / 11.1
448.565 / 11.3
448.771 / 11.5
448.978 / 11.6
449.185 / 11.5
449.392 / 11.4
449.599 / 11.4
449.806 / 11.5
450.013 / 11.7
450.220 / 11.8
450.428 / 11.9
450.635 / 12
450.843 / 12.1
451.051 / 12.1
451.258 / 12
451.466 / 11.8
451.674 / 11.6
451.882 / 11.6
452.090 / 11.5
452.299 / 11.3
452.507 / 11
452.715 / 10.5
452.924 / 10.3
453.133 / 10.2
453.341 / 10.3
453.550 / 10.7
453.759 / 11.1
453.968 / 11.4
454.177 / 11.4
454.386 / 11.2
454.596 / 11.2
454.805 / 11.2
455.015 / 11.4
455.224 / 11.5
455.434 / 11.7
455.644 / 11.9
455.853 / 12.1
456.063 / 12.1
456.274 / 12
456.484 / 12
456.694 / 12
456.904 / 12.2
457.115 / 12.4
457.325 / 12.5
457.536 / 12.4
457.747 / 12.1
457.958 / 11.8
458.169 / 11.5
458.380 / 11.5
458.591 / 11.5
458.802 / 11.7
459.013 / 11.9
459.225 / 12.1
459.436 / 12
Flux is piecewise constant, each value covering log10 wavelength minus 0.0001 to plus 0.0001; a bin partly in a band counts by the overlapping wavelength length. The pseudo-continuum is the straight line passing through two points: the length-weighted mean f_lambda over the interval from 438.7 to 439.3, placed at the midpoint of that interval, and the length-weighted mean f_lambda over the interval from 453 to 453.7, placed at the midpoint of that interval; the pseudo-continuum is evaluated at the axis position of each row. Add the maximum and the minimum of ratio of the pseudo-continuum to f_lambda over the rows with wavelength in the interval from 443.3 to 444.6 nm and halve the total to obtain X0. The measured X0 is 0.874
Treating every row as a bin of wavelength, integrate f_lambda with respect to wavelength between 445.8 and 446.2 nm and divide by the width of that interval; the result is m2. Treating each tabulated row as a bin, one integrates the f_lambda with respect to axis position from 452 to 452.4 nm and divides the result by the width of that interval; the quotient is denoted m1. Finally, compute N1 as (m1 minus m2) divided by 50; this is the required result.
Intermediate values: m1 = 11.4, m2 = 9.7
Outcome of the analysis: 0.03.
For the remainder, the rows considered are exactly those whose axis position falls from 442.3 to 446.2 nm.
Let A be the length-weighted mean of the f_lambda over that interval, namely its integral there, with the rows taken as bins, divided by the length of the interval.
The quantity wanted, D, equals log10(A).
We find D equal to 1.02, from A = 10.4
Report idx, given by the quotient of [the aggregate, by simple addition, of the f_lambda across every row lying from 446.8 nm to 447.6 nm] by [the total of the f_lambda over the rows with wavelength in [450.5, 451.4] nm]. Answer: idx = 0.9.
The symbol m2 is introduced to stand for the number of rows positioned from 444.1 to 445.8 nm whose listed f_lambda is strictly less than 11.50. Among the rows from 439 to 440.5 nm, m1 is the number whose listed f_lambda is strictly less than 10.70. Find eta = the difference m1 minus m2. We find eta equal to -1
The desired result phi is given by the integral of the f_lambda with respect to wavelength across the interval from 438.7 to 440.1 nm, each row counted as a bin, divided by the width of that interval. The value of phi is 9.2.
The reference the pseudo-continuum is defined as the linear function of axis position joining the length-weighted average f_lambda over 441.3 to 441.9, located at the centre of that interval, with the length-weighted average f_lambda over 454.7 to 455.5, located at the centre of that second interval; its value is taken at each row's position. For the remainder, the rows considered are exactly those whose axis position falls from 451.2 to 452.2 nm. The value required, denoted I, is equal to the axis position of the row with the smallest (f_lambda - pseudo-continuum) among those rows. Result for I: 452.090 nm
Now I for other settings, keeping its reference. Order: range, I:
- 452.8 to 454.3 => 453.133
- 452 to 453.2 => 453.133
